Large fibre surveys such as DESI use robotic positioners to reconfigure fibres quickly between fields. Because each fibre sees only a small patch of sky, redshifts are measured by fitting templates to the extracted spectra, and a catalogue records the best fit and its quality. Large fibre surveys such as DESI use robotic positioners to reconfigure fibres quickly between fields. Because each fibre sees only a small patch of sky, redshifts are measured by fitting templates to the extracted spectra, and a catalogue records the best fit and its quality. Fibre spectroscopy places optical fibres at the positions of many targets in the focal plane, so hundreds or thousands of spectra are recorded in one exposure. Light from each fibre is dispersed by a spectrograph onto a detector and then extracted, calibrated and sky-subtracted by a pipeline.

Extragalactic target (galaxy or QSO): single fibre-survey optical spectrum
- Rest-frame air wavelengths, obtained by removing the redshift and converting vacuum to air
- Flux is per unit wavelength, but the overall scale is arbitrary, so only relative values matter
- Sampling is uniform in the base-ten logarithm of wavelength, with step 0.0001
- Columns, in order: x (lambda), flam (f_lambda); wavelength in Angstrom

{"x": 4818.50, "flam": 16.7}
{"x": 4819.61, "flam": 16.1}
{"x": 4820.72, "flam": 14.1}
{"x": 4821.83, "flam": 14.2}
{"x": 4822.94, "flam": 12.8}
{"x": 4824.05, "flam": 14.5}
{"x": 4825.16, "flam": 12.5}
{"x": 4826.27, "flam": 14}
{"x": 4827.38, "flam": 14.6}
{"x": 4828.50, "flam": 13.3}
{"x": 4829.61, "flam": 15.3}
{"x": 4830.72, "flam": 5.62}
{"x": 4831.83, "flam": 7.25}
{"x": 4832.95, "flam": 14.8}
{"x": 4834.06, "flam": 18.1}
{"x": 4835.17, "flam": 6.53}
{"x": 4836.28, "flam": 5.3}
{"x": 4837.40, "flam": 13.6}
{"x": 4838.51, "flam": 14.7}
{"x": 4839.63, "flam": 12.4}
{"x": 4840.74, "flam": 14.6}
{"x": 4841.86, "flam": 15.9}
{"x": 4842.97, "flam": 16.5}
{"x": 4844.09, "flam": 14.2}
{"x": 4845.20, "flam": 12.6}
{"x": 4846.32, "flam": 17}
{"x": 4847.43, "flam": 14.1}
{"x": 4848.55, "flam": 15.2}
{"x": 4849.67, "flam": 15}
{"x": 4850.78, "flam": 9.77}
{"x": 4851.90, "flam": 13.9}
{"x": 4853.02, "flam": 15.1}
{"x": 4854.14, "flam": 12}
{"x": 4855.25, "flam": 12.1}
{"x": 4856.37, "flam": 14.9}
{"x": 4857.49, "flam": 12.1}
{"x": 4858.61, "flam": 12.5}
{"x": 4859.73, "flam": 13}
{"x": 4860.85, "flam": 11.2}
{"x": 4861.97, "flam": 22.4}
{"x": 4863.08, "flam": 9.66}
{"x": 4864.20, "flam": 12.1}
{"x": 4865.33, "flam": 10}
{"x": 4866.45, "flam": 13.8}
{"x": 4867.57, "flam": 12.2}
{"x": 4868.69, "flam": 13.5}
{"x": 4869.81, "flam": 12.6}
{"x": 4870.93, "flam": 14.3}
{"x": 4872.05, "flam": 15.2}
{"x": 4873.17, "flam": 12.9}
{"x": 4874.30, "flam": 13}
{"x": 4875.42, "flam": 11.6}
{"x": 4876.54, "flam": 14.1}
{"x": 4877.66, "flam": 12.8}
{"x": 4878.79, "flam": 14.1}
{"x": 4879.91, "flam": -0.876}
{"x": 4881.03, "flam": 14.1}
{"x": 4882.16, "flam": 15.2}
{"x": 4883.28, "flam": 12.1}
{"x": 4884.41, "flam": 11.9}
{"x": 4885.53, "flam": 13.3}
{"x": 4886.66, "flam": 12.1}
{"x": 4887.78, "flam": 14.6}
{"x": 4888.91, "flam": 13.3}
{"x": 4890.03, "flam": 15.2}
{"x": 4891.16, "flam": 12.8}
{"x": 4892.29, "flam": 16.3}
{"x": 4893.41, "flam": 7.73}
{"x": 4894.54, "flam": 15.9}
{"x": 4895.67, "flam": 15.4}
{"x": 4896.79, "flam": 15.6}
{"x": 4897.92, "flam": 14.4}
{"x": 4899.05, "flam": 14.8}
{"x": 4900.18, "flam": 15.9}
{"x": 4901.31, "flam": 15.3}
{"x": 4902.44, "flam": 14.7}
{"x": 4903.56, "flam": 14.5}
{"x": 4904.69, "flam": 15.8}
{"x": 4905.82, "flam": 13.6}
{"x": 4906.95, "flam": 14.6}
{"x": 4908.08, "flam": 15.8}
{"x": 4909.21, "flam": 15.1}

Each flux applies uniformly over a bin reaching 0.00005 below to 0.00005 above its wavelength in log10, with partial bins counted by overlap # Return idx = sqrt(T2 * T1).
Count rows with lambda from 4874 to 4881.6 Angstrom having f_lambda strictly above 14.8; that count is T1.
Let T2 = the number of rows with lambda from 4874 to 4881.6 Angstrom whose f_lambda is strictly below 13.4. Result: 0.0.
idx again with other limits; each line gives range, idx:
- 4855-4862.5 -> 3.2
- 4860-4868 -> 2.2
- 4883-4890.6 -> 2.2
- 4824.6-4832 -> 2.0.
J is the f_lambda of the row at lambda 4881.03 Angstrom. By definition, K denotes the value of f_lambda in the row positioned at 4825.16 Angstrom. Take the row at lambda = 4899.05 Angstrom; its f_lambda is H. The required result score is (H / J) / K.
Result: 0.084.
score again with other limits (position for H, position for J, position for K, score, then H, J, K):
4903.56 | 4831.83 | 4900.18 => 0.126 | 14.5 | 7.25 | 15.9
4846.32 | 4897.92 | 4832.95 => 0.080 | 17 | 14.4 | 14.8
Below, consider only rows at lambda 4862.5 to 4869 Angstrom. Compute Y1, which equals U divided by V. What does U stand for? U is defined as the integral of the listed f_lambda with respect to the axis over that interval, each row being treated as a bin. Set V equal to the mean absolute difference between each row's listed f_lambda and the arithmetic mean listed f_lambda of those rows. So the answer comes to 57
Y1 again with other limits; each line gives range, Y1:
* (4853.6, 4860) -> 104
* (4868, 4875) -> 122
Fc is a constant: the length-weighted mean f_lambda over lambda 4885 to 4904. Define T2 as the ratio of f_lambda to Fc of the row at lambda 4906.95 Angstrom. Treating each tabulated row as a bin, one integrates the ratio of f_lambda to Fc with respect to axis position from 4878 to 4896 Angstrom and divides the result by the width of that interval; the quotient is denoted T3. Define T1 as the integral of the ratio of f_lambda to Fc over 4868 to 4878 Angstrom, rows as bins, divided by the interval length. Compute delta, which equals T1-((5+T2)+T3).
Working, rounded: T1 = 0.94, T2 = 1.03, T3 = 0.890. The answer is -6.0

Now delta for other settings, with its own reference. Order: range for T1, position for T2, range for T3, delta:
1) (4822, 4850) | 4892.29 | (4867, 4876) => -6.1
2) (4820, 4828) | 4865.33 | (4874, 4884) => -5.6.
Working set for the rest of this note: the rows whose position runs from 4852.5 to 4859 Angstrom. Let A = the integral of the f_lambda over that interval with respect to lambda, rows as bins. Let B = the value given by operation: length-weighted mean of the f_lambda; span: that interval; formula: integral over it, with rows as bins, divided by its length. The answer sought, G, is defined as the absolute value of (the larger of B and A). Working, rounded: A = 85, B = 13.1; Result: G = 85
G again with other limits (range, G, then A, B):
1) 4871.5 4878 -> 86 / 86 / 13.3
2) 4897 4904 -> 105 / 105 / 15.0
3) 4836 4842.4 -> 84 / 84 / 13.0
